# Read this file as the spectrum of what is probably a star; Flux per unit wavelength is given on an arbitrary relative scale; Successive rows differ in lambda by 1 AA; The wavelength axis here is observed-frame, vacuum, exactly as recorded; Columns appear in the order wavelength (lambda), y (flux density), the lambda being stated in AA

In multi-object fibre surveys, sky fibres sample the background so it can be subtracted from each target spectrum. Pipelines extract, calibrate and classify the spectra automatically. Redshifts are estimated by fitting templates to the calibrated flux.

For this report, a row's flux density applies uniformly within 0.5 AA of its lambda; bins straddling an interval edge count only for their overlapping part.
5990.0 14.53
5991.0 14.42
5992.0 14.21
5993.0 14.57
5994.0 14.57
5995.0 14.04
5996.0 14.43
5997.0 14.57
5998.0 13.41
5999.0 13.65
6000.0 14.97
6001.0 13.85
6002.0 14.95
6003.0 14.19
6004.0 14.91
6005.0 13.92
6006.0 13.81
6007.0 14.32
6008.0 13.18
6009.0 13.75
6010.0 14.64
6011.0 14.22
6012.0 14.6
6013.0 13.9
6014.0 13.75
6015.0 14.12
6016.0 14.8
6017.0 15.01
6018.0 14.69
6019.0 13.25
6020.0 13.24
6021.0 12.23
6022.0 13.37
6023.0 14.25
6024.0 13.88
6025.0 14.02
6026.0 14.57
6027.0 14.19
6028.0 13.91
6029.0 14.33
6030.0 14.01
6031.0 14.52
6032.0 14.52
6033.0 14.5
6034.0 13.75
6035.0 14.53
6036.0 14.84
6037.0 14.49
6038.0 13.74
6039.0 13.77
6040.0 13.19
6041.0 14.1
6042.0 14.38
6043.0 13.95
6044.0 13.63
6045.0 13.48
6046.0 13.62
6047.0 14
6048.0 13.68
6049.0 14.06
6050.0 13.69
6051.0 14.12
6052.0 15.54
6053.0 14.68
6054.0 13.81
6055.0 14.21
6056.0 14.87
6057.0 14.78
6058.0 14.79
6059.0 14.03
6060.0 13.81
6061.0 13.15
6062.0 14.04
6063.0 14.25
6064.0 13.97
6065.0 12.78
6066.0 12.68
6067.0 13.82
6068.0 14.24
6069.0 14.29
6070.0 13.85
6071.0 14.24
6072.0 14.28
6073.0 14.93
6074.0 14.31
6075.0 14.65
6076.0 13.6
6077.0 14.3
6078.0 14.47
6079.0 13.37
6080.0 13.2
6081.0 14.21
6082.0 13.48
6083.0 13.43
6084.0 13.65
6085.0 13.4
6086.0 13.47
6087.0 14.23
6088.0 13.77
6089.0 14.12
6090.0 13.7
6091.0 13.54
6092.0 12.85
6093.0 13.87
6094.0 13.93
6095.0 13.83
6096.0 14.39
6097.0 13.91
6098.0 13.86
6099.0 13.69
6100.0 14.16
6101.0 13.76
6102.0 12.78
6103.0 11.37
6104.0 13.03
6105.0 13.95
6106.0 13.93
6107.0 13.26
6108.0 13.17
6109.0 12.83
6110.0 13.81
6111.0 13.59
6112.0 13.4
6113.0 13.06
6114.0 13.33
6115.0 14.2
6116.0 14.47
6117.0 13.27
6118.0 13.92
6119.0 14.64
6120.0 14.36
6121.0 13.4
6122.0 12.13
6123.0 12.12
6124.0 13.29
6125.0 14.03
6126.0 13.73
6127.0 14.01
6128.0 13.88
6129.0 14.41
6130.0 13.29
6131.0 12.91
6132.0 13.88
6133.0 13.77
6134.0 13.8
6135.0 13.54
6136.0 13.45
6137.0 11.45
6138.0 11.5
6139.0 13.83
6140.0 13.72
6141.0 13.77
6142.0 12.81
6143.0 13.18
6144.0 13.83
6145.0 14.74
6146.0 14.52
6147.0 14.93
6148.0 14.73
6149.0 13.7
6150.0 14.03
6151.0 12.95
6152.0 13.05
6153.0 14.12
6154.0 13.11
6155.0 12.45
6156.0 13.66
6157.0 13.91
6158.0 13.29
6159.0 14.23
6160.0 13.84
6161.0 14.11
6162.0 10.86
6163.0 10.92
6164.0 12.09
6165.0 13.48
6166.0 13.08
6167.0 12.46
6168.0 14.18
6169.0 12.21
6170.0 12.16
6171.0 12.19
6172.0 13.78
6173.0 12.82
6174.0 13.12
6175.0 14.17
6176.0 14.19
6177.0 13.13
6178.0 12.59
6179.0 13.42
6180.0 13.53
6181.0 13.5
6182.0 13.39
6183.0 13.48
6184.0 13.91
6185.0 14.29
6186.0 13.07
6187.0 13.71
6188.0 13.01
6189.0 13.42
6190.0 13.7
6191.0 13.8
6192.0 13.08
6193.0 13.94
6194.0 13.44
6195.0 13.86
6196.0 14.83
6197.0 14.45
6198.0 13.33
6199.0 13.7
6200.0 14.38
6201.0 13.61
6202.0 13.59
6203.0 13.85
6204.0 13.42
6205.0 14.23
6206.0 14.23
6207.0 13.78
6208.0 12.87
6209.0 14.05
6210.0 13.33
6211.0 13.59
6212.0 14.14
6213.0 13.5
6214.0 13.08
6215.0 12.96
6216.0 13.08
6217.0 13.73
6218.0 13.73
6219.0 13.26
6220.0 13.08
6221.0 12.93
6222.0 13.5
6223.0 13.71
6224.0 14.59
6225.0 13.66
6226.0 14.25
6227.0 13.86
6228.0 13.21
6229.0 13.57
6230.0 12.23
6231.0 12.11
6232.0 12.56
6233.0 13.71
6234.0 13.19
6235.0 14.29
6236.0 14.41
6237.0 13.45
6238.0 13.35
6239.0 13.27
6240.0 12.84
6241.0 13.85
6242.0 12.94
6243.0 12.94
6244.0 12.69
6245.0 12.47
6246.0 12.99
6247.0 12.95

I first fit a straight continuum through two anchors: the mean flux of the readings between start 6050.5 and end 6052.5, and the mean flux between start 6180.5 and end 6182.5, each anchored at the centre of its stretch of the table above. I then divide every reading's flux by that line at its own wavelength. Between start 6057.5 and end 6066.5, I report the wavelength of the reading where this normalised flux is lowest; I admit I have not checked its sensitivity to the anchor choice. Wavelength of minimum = 6066.0 AA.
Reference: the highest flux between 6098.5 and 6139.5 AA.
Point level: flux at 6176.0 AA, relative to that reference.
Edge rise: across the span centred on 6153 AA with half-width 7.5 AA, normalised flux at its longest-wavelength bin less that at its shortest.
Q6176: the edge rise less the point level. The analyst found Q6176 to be -1.02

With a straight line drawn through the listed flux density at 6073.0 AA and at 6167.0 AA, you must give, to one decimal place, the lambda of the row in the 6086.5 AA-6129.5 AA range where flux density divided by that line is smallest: 6103.0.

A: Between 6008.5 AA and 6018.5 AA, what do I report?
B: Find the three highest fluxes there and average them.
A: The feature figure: 14.8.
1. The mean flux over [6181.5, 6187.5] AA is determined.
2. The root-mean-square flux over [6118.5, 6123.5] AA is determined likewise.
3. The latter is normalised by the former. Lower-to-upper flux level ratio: 0.98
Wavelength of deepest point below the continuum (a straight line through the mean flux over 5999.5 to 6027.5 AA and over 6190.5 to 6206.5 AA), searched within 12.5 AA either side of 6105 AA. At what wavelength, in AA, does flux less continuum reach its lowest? 6103.0 AA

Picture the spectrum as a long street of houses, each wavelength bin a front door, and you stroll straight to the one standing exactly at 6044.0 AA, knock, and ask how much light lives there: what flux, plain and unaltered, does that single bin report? 13.63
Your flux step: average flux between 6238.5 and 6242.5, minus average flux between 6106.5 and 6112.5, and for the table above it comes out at -0.12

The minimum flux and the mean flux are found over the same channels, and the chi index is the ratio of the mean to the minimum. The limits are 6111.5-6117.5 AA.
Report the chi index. 1.04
